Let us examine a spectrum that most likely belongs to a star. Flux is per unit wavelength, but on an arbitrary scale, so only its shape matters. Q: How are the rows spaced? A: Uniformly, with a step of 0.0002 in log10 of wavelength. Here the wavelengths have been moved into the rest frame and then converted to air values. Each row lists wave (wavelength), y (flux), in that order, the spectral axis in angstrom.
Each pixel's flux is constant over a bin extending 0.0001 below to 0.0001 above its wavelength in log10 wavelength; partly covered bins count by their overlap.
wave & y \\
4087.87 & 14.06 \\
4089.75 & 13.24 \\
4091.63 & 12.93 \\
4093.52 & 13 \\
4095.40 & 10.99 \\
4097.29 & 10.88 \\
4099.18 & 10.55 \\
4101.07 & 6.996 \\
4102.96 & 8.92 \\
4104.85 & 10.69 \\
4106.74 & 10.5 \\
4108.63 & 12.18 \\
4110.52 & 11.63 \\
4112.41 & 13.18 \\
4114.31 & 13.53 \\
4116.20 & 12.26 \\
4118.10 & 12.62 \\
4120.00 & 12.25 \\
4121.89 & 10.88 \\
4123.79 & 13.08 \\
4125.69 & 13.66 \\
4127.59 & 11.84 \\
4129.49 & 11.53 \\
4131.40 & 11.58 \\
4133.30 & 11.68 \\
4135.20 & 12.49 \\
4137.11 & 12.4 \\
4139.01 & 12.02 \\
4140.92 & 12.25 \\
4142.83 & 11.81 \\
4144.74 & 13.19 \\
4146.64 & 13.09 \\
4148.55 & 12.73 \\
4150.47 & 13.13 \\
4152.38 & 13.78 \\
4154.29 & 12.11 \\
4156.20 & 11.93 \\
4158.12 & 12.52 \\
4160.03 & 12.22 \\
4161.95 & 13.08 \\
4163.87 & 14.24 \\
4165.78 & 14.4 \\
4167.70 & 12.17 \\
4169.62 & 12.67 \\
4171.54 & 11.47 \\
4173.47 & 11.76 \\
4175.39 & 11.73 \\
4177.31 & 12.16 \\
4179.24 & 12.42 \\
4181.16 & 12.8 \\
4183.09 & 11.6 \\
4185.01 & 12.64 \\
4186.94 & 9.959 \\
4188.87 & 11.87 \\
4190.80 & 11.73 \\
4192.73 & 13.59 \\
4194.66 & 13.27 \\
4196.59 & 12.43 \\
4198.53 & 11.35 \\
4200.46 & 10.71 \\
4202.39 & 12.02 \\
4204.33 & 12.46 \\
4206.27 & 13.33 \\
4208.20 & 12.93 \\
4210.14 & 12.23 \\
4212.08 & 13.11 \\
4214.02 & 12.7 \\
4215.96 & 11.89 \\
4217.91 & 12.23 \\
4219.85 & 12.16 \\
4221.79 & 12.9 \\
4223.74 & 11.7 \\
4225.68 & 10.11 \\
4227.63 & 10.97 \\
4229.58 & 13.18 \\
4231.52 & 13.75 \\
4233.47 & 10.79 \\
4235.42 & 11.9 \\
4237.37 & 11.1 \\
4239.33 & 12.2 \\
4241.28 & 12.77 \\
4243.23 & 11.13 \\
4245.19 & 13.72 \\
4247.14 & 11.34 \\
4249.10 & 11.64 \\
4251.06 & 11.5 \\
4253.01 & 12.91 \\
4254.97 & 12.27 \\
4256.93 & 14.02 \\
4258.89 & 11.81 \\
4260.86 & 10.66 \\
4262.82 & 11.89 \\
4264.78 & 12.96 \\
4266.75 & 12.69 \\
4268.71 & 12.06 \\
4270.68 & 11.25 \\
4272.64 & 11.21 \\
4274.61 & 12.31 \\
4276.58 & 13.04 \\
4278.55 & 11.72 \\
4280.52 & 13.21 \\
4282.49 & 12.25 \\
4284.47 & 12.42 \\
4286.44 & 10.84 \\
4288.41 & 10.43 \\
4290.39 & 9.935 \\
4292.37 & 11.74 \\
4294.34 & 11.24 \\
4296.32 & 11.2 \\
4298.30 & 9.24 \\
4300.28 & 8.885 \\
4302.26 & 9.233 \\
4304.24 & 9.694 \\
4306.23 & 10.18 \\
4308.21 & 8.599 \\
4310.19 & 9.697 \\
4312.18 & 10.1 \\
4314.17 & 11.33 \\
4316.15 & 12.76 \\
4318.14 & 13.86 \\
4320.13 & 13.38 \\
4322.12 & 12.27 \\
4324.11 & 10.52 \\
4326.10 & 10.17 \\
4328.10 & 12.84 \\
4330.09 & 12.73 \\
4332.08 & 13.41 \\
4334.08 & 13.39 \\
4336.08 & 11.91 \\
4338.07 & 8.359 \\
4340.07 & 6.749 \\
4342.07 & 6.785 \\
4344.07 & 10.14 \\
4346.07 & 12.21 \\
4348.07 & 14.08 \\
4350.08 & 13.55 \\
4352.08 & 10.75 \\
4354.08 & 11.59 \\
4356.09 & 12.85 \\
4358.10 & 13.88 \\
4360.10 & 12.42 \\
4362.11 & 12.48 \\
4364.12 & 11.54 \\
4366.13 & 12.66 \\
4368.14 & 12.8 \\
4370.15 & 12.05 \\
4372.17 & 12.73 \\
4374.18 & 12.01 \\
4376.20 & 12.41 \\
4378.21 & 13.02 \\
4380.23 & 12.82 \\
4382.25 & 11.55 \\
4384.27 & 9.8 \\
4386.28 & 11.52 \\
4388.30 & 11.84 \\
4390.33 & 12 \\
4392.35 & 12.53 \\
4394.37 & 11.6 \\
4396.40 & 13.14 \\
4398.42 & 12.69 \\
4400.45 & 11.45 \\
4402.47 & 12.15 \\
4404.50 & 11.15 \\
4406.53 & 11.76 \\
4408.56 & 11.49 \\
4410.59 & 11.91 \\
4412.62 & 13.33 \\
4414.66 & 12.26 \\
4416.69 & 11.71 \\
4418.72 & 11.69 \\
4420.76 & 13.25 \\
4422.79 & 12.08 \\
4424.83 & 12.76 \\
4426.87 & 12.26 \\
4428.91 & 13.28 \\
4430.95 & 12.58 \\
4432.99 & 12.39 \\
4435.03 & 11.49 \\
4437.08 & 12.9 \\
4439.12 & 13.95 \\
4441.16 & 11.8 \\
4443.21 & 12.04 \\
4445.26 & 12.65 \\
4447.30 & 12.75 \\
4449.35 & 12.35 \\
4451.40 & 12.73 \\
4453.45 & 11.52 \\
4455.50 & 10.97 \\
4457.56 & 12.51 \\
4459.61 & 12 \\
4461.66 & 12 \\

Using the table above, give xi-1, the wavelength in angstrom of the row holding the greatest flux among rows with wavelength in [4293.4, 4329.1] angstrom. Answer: 4318.14 angstrom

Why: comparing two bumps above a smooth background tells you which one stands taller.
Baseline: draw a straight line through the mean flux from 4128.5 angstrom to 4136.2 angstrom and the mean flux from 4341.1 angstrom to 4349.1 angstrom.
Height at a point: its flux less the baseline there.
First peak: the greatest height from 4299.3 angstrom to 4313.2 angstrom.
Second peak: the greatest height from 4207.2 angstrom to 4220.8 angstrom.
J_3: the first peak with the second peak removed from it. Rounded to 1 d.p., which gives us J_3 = -2.5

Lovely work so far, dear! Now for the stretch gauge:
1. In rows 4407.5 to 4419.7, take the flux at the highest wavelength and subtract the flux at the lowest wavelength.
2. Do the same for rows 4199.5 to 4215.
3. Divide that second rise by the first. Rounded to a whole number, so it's 10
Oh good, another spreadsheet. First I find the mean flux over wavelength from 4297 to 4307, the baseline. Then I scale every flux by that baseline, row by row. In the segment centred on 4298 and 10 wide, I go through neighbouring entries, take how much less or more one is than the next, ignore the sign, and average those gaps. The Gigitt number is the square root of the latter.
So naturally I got 0.27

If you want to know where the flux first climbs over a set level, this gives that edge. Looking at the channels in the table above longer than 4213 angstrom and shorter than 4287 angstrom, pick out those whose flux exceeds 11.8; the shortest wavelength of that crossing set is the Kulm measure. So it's 4214.02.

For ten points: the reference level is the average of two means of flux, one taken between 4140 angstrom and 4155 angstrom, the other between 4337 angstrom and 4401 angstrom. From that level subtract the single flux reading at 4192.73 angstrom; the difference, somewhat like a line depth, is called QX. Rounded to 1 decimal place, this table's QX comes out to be -1.3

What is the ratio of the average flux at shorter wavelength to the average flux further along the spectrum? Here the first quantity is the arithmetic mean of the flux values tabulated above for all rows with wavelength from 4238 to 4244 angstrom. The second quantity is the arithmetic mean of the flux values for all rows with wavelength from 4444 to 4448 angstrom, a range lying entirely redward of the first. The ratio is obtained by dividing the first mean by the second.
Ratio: 0.948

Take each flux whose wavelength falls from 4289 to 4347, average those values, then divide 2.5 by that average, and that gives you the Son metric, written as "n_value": 0.232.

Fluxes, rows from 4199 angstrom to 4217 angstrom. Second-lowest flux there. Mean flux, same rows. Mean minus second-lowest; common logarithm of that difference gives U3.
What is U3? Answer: -0.3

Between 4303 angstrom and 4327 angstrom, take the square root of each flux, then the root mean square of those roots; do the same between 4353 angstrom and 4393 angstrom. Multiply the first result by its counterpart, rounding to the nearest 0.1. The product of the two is 11.6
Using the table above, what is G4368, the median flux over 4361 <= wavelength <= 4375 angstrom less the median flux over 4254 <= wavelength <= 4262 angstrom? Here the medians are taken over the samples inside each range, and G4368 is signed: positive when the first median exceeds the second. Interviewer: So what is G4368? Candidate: 0.44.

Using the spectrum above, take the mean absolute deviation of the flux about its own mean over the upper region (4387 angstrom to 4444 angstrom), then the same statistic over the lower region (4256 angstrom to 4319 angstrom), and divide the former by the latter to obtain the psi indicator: 0.5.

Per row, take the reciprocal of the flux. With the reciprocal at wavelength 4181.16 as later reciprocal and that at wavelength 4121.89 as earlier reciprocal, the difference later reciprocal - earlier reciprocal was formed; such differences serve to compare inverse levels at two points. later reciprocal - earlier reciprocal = -0.014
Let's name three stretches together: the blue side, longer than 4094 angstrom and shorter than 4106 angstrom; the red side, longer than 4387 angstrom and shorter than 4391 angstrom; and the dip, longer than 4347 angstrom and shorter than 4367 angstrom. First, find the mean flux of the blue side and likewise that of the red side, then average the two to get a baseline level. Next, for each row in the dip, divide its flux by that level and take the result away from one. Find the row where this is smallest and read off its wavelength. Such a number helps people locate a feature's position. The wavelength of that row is 4348.07 angstrom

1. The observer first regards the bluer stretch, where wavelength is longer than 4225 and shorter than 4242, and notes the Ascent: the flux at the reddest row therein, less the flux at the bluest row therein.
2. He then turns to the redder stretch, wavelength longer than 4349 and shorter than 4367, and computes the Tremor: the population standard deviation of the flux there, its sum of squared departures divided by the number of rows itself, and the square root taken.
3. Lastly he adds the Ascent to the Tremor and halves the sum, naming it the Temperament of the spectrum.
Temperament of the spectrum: 1.8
